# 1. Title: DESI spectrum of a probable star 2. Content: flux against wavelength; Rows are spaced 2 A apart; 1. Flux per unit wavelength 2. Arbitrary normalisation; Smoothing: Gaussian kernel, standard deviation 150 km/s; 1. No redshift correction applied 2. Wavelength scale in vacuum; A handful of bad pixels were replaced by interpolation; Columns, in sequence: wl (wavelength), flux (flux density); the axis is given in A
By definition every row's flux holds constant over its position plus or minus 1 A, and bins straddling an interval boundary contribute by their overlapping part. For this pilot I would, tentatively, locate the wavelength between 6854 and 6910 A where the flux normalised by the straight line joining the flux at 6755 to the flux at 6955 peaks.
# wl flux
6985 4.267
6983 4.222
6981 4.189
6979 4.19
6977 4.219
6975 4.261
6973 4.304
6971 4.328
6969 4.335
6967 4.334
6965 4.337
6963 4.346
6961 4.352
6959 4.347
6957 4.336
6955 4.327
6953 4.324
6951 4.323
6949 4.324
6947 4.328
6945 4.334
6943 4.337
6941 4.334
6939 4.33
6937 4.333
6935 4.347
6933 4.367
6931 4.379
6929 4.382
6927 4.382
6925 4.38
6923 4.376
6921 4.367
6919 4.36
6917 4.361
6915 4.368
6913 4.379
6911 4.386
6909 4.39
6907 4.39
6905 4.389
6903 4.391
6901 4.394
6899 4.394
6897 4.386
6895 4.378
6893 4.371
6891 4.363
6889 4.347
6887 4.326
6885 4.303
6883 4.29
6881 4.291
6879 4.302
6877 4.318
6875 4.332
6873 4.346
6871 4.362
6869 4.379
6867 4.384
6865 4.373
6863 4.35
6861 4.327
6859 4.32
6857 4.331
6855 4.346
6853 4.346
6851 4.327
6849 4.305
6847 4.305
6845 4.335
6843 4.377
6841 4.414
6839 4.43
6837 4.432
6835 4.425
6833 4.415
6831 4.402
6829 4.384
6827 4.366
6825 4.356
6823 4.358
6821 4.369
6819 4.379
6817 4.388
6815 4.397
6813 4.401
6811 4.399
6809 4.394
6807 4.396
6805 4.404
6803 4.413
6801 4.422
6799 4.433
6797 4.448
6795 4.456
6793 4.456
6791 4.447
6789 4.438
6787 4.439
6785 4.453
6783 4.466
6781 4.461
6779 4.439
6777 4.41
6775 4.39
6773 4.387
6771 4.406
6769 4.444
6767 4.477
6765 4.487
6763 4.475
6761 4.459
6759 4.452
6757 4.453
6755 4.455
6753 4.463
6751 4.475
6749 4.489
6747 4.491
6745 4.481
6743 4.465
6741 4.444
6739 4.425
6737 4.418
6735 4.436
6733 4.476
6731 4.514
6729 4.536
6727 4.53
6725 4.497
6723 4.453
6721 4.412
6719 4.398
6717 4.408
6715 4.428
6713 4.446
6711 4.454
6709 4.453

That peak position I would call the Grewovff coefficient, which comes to 6909 A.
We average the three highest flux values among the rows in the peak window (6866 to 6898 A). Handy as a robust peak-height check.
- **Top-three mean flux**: 4.38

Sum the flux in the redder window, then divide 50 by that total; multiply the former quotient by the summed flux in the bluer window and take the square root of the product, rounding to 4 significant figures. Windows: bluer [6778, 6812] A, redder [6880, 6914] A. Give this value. 7.128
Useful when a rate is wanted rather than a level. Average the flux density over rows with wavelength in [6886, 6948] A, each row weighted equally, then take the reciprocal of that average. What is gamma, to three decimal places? 0.229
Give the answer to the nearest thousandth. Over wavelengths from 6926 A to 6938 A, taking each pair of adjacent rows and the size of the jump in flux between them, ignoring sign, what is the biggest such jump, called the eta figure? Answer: 0.020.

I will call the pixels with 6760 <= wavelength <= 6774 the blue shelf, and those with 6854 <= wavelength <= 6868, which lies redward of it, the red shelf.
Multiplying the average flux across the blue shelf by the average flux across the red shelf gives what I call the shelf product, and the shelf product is 19.3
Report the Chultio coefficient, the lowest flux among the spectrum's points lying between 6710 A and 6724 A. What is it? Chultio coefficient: 4.398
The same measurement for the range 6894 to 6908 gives 4.378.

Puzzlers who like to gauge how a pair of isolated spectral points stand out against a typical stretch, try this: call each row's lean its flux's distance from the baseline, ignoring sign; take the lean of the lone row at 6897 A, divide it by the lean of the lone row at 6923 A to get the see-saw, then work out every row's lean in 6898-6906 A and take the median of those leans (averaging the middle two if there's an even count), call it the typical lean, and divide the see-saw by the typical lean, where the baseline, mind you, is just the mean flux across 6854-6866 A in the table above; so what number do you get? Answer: 25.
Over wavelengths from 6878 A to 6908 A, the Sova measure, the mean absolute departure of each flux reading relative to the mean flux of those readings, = 0.036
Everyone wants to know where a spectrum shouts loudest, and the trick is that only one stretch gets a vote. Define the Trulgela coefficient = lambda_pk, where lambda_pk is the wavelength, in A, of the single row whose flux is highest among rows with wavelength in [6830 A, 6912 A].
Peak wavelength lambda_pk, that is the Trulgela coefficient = 6837 A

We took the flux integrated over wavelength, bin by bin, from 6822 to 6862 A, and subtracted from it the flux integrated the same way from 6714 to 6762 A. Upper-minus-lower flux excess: -40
